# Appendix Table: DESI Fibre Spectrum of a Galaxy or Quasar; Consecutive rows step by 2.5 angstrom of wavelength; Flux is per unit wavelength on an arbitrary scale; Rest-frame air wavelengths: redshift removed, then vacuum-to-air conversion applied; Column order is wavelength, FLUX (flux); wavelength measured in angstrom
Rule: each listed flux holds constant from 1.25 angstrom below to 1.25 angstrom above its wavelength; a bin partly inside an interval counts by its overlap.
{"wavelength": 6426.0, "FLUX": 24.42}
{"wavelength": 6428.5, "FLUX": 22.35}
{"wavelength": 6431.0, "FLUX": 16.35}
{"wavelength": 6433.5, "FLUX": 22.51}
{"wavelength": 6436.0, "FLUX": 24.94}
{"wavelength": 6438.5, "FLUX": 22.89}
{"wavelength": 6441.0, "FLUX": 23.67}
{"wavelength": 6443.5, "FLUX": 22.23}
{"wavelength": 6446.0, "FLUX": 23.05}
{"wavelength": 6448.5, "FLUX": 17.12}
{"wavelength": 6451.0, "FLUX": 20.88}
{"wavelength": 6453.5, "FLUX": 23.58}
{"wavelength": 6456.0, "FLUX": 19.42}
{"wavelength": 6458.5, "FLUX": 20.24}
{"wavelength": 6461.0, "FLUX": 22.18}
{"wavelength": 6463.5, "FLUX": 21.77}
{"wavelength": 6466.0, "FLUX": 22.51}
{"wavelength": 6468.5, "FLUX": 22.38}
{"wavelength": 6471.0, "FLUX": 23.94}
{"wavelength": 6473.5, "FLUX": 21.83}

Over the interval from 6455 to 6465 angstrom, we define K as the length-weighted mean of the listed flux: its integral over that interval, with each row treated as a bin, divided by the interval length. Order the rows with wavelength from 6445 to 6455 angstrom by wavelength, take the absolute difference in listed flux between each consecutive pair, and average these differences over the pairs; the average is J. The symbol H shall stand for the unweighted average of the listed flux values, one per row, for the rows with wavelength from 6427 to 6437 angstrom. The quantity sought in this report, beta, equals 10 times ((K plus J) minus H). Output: 36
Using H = 21.5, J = 4.13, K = 21.0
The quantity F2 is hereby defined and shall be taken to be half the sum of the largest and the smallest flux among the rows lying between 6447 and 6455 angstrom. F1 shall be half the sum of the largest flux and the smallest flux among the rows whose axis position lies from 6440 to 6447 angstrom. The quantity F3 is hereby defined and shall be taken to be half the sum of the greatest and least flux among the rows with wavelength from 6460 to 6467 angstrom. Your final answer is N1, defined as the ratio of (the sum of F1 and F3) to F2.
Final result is 2.2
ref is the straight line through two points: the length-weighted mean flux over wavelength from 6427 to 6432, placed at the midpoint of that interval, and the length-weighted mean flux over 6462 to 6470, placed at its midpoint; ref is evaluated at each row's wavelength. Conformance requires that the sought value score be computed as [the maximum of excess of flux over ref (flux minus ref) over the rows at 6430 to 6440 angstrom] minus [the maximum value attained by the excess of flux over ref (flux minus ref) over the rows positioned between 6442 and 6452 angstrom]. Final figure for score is 3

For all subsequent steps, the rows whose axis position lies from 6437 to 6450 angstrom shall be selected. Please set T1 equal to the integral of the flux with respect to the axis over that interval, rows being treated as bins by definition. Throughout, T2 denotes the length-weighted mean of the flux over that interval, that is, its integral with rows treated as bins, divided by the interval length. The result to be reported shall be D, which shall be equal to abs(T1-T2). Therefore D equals 262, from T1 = 284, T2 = 21.8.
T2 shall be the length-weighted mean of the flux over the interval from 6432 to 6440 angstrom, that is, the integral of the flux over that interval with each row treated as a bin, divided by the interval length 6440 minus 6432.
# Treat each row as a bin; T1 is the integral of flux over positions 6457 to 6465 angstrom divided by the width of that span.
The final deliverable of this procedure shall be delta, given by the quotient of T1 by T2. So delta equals 0.92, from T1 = 21.4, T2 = 23.2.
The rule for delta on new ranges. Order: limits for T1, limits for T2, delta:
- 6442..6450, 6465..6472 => 0.91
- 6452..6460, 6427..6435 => 1.02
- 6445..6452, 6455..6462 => 0.98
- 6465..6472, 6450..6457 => 1.07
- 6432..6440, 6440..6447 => 1.01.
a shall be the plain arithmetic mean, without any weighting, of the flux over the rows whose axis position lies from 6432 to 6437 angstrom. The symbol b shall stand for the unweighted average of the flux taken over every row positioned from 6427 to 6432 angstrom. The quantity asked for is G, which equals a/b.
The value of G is 1.226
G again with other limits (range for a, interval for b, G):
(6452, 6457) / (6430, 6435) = 1.107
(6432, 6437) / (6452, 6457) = 1.103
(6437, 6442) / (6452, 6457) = 1.083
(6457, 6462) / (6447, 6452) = 1.116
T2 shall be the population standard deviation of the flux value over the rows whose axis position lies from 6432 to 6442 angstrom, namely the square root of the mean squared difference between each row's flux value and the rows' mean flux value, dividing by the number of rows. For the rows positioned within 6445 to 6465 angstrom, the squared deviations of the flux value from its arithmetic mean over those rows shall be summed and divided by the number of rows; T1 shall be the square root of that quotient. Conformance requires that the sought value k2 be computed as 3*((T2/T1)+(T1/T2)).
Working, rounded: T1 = 2.0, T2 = 0.9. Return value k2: 7.8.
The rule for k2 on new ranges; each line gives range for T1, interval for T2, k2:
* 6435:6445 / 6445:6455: 8.7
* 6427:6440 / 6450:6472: 7.6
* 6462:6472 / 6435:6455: 9.5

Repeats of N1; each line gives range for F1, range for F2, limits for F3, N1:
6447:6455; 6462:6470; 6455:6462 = 1.9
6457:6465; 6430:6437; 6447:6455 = 2.0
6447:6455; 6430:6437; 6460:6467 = 2.1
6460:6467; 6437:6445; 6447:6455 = 1.9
